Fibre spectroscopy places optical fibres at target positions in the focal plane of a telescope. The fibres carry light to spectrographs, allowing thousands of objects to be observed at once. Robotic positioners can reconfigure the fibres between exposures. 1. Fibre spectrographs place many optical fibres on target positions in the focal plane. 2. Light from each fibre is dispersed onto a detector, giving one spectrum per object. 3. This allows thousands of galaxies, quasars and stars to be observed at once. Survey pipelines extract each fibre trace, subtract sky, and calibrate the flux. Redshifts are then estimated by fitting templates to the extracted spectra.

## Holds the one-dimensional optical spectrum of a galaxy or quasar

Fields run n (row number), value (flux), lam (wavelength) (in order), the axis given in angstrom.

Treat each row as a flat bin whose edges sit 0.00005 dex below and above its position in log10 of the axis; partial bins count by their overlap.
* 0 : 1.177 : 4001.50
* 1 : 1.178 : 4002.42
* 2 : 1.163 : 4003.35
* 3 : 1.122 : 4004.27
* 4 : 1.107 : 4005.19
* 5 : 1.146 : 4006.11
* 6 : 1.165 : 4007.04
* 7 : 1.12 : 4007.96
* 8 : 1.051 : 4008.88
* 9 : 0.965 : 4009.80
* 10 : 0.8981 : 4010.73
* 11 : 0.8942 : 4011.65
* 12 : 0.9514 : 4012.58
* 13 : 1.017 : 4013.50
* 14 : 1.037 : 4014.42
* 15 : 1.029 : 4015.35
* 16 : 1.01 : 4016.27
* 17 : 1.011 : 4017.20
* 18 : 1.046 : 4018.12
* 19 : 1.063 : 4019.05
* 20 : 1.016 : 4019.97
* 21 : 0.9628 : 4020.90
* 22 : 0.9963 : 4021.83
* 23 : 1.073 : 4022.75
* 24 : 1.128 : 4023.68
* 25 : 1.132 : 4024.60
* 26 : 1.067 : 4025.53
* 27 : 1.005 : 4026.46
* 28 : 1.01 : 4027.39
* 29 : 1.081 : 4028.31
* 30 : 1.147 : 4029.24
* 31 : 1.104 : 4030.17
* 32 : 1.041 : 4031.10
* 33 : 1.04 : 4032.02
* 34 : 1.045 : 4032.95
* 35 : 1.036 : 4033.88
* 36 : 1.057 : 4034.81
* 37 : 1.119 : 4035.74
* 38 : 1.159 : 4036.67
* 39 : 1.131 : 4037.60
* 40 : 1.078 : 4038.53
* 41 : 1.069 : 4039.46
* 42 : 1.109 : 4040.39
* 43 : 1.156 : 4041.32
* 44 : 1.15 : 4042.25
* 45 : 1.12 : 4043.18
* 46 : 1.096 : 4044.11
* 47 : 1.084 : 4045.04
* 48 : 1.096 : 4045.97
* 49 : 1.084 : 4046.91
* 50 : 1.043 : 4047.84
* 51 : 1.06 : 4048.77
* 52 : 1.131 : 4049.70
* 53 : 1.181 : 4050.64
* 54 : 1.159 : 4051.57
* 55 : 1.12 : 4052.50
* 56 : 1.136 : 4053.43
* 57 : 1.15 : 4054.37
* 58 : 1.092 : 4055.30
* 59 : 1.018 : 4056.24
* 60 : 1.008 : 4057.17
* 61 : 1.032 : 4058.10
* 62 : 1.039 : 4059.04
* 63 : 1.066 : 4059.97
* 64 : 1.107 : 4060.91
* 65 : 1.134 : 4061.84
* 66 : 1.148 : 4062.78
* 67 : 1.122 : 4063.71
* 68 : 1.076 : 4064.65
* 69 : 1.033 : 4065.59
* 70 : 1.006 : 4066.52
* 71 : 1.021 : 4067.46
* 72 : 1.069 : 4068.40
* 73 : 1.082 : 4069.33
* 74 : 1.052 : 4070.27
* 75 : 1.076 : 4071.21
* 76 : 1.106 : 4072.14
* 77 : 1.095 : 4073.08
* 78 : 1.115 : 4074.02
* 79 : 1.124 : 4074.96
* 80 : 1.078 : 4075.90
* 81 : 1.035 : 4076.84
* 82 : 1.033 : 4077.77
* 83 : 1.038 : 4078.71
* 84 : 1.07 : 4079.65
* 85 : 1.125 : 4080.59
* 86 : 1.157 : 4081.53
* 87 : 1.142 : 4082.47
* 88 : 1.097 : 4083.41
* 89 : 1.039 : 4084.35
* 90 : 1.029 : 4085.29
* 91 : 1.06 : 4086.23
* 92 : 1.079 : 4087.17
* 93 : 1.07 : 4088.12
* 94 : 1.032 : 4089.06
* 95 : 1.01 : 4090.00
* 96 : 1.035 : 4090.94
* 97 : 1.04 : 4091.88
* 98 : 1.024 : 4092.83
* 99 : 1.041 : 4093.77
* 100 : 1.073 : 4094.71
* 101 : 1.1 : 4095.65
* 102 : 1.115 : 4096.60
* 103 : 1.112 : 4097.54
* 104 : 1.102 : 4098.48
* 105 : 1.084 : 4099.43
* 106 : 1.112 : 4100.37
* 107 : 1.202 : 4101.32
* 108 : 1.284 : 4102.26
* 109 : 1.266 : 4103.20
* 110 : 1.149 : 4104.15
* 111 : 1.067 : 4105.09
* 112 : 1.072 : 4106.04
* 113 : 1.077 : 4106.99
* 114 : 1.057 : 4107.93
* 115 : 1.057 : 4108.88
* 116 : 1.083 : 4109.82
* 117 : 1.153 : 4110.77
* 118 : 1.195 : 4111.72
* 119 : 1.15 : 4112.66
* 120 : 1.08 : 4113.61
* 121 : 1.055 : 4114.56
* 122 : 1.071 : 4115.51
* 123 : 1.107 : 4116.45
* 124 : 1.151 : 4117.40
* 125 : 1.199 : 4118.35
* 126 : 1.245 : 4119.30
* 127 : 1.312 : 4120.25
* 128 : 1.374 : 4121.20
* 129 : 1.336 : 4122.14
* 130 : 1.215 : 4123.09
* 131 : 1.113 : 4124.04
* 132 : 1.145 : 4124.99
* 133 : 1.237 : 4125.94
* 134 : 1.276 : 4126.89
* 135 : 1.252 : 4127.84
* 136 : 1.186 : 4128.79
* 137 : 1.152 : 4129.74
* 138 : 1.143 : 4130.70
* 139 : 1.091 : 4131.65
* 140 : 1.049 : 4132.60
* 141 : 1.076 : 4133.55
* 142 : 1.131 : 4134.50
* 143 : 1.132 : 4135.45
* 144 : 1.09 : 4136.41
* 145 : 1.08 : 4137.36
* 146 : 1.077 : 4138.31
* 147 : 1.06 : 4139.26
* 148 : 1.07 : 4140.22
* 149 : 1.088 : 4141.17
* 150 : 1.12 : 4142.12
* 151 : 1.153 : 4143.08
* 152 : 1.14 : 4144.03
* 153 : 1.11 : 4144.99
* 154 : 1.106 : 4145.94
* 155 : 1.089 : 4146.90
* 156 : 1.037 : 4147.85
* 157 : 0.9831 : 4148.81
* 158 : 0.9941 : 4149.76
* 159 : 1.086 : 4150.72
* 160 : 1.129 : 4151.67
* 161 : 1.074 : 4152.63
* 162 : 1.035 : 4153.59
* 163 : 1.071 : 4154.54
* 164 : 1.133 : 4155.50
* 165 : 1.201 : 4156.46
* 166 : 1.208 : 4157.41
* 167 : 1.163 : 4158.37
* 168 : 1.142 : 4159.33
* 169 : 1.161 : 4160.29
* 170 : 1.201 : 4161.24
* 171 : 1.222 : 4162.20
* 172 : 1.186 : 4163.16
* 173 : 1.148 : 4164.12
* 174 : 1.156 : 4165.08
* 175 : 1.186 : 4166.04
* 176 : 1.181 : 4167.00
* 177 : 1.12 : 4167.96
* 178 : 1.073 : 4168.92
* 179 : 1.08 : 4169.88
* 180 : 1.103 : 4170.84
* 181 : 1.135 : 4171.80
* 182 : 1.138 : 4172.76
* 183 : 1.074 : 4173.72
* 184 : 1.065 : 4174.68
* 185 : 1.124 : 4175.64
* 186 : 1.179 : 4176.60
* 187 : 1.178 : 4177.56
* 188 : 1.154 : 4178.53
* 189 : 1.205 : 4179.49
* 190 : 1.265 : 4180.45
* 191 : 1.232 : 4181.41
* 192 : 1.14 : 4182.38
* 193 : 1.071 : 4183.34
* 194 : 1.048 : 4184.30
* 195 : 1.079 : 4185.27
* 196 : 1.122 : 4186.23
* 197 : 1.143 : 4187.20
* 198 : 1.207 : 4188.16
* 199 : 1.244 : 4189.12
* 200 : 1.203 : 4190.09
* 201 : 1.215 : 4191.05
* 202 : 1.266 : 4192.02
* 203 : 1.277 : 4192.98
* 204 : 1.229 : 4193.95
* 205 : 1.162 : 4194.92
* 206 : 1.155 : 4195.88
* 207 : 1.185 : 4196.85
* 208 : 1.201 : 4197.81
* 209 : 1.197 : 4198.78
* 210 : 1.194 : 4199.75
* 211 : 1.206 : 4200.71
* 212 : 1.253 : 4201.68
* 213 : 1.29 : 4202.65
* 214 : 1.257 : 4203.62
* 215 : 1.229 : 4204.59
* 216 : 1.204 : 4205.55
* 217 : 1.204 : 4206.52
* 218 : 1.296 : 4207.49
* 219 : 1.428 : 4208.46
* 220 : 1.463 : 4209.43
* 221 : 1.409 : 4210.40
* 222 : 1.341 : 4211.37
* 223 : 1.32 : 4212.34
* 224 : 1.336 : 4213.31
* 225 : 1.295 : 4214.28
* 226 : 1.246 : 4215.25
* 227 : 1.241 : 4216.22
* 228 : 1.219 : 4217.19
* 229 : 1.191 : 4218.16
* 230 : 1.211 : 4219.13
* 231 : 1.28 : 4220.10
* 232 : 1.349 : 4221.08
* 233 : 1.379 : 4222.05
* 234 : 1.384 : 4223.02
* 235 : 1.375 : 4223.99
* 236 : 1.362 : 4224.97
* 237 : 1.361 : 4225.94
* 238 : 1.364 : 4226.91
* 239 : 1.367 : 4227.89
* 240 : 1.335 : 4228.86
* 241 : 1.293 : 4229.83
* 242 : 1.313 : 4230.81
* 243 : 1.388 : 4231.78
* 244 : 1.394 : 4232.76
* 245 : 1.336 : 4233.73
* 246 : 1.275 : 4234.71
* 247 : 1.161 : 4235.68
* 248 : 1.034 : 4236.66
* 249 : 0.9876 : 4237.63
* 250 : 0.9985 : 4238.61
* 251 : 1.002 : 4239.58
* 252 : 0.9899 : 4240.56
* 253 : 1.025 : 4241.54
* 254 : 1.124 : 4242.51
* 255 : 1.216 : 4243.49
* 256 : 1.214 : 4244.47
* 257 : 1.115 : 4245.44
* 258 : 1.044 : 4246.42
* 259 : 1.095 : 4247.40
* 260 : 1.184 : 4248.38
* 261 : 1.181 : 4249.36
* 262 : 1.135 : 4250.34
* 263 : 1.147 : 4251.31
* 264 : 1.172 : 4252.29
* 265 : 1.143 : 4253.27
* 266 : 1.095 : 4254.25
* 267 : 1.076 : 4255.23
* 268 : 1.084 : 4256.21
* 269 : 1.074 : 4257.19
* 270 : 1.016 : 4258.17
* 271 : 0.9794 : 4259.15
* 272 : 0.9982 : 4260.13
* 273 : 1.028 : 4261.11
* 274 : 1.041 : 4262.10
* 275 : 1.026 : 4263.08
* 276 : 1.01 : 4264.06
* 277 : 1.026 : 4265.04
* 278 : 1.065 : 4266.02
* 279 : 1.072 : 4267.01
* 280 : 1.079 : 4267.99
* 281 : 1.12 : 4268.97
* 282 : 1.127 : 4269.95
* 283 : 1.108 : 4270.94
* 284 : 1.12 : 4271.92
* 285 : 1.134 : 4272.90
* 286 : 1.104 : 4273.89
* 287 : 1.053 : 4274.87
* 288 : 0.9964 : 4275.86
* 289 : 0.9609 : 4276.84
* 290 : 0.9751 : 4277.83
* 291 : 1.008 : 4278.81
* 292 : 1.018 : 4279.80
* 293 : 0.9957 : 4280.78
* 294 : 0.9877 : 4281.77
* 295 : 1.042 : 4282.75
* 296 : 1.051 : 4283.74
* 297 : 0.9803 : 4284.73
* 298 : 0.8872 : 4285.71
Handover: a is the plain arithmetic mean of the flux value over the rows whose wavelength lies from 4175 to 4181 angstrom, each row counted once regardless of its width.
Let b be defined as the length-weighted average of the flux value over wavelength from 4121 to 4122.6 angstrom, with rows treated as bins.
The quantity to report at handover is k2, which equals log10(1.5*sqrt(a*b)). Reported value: 0.28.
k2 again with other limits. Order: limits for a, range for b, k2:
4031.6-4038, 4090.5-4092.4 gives 0.20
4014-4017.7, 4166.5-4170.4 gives 0.20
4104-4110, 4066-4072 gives 0.20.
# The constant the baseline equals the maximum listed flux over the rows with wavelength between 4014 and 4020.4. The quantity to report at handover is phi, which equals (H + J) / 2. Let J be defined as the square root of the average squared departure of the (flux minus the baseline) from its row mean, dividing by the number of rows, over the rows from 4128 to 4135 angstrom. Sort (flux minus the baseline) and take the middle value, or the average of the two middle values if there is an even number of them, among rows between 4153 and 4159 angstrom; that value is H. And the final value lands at 0.06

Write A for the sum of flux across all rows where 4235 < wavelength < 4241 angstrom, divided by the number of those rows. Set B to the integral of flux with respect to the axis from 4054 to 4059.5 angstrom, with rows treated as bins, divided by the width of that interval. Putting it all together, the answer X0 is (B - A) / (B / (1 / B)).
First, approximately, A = 1.03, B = 1.05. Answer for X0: 0.02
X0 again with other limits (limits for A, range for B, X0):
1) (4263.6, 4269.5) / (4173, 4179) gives 0.05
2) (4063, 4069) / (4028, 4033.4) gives 0.02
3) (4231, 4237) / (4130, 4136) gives -0.13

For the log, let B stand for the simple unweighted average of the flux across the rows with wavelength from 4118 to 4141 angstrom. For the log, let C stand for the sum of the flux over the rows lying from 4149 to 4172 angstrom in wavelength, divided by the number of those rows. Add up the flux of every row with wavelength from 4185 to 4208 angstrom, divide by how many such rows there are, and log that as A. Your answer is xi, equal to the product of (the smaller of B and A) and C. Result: 1.32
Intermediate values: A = 1.21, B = 1.17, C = 1.13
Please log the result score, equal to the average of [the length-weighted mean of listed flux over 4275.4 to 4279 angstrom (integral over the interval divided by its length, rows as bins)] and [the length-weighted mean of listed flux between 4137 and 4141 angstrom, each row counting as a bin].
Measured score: 1.03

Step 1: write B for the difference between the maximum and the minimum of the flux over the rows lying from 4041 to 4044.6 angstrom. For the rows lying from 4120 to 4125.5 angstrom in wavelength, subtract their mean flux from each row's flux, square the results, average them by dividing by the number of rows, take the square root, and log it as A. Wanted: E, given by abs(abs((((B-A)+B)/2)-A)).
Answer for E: 0.09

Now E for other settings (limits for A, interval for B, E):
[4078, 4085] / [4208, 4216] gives 0.15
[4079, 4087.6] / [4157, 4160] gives 0.00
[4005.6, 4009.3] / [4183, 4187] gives 0.01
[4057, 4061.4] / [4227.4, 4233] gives 0.05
